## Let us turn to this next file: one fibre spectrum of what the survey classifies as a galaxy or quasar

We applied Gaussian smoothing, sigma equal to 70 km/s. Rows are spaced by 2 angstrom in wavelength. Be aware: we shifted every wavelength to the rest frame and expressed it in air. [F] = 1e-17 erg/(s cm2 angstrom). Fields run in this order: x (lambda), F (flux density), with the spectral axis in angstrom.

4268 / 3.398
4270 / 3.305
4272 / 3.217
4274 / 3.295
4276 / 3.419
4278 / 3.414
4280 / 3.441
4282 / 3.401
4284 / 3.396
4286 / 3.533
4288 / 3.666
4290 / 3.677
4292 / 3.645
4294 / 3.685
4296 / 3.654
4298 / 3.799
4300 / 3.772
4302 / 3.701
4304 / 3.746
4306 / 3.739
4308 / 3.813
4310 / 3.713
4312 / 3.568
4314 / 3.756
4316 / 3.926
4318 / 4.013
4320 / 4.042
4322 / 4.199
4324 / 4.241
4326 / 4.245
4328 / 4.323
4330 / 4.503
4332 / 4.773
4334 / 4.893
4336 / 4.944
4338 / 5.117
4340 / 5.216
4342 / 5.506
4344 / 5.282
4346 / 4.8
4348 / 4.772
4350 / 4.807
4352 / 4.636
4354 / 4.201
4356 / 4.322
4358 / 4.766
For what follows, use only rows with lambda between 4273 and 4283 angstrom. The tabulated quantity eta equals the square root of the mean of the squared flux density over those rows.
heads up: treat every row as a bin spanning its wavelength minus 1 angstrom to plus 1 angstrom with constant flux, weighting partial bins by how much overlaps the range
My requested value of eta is 3.4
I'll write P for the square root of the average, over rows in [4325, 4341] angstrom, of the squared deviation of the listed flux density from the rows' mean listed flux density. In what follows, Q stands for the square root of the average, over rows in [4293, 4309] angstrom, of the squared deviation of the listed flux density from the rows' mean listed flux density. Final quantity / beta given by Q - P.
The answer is -0.28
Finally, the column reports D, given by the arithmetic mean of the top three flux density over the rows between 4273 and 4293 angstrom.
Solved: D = 3.66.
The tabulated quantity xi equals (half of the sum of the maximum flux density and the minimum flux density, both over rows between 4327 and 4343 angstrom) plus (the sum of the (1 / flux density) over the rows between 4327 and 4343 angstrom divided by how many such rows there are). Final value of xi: 5.1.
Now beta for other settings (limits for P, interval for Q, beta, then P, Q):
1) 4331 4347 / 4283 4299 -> -0.13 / 0.24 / 0.11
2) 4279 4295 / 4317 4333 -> 0.11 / 0.12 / 0.23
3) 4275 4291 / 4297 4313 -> -0.04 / 0.11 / 0.07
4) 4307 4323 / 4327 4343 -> 0.17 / 0.19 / 0.36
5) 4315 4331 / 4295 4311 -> -0.13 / 0.17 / 0.05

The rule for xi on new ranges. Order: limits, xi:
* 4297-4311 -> 4.0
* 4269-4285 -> 3.6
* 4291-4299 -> 4.0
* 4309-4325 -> 4.2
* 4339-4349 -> 5.3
